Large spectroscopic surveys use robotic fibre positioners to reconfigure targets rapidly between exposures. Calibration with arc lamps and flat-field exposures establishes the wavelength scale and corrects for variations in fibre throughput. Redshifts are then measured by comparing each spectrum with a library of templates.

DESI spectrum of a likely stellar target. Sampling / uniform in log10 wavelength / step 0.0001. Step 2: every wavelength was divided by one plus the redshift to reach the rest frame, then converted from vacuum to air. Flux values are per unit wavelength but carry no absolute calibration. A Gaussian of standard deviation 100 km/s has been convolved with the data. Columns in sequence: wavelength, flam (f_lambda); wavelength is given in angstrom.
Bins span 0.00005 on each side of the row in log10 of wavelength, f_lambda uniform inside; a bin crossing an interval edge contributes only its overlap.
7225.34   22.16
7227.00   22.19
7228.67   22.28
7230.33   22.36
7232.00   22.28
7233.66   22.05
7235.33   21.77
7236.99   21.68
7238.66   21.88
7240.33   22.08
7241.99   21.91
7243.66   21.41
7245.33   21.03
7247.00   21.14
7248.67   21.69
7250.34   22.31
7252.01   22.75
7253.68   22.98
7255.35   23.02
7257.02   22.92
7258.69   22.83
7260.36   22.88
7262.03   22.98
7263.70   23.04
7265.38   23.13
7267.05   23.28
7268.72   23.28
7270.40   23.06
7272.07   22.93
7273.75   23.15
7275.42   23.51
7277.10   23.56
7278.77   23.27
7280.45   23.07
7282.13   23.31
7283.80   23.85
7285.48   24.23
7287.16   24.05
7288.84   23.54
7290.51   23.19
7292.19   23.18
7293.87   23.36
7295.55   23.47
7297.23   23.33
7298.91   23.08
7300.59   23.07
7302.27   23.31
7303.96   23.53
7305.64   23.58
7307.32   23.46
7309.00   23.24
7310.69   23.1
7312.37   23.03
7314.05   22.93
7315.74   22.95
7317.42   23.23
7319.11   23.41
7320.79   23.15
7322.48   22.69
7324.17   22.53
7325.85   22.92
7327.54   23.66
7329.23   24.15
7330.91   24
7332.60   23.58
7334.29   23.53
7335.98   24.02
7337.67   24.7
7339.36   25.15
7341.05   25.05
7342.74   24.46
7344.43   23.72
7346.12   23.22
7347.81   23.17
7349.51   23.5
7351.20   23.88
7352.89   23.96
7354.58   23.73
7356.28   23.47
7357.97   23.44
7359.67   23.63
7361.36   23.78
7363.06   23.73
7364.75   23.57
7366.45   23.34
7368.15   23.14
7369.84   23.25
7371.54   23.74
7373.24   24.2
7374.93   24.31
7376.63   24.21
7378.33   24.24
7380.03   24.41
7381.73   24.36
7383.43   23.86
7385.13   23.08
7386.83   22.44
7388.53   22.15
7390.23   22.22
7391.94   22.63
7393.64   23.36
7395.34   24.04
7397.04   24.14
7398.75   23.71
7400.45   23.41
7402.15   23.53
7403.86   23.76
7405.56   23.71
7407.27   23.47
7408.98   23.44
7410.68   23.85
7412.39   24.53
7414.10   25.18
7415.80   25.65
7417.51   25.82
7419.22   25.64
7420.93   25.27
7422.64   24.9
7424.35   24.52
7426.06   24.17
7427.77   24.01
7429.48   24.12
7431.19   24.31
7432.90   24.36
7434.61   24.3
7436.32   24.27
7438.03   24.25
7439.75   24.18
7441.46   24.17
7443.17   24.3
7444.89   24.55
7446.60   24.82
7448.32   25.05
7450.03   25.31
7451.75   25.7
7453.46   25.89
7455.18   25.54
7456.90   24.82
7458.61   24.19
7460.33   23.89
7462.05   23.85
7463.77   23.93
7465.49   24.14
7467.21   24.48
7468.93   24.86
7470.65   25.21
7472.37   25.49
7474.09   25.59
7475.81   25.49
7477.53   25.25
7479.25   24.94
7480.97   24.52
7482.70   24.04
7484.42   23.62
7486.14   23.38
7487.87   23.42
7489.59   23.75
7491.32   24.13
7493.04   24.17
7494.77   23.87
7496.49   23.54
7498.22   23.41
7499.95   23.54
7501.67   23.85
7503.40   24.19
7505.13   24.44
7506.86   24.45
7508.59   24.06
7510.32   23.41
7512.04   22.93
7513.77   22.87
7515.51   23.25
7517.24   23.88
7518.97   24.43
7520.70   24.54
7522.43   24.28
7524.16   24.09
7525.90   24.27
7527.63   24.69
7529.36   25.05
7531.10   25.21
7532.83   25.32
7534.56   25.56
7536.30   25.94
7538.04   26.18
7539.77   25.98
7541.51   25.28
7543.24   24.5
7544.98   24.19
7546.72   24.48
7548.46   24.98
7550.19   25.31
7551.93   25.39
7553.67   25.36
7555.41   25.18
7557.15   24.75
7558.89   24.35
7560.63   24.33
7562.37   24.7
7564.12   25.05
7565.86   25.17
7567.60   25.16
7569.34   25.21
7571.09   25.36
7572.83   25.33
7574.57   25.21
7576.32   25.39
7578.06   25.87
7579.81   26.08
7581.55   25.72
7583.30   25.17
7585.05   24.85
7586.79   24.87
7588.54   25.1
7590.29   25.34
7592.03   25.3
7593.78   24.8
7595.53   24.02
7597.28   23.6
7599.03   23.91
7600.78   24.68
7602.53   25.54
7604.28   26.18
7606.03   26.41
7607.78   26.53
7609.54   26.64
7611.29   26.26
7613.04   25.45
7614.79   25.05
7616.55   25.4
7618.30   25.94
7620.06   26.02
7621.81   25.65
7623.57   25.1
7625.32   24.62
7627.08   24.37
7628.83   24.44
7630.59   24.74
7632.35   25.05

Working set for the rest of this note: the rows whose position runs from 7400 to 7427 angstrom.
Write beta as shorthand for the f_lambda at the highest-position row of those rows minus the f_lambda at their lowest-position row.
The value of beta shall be 0.76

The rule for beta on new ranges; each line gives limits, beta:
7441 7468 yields 0.31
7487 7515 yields -0.55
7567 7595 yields -0.36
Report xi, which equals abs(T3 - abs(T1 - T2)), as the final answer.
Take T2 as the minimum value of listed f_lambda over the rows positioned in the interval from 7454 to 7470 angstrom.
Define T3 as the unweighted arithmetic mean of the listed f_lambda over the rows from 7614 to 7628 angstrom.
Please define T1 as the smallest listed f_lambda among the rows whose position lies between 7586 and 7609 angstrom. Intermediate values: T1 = 23.6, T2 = 23.85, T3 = 25.3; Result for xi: 25.0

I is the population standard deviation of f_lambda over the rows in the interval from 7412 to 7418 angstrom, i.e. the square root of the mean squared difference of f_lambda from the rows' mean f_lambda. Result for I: 0.50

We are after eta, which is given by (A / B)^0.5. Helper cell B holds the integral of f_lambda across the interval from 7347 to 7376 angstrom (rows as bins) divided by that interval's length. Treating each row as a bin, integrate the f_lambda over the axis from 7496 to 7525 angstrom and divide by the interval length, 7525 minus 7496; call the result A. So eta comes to 1.00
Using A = 23.8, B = 23.6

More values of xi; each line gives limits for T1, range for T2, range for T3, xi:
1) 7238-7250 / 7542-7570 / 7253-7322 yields 20.1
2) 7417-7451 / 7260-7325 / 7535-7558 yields 23.7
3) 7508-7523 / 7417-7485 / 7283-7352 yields 22.8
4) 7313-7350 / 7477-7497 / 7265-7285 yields 22.4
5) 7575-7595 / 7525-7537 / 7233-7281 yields 22.0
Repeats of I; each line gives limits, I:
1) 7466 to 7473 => 0.38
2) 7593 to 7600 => 0.44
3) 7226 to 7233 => 0.06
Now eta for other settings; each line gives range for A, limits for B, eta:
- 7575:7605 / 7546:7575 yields 1.00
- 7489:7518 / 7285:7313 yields 1.01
